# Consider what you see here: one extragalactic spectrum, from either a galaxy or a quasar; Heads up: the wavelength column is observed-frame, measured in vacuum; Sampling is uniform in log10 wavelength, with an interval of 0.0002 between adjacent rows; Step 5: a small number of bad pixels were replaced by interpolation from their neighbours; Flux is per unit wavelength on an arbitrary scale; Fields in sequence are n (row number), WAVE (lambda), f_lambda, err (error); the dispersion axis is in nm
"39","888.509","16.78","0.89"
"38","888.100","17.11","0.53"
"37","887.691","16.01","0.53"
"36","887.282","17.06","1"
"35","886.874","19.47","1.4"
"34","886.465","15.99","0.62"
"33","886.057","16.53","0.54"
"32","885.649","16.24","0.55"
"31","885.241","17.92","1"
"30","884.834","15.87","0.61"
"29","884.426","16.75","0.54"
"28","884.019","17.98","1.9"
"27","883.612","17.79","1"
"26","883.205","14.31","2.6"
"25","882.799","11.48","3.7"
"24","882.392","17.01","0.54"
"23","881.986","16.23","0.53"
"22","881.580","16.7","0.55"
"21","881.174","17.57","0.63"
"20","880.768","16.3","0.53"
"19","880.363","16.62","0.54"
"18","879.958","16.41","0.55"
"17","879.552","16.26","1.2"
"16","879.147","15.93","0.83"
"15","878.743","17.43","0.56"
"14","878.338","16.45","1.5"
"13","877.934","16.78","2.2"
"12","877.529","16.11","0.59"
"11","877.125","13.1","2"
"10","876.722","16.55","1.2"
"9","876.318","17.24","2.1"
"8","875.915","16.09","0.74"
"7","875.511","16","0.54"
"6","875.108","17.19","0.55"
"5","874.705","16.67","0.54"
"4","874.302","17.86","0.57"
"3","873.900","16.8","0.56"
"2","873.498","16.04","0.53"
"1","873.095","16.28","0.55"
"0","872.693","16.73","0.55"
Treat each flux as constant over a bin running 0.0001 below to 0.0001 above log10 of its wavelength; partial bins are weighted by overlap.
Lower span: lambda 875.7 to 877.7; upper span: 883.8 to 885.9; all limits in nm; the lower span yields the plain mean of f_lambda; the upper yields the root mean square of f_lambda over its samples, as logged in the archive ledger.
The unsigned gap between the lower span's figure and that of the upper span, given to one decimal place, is 1.2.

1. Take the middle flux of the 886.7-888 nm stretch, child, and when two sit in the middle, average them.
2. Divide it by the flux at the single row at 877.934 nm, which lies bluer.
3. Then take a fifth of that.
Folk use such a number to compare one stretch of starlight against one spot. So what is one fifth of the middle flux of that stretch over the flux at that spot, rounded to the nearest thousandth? 0.203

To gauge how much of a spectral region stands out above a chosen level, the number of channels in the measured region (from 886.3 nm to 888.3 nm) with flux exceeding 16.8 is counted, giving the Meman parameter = 3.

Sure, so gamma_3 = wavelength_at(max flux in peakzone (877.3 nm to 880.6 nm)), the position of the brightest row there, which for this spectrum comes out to 878.743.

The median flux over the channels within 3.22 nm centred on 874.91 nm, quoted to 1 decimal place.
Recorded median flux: 16.7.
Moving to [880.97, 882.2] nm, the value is 16.7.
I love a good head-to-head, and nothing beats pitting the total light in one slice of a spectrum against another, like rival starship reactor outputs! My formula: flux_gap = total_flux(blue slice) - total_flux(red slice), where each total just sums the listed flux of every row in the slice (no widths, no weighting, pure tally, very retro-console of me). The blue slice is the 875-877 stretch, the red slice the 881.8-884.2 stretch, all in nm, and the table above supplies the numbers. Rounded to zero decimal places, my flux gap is -12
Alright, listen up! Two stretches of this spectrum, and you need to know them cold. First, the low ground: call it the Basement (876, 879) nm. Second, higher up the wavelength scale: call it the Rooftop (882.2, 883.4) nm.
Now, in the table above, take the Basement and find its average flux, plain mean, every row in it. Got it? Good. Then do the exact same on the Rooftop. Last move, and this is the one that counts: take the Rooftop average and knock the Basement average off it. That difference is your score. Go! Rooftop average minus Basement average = -2.0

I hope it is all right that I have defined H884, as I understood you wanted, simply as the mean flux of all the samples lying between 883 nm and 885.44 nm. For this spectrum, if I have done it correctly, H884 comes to 16.8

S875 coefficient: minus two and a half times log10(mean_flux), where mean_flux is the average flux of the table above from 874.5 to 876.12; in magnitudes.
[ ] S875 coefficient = -3.04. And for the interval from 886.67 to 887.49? -3.15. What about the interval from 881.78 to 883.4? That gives -2.92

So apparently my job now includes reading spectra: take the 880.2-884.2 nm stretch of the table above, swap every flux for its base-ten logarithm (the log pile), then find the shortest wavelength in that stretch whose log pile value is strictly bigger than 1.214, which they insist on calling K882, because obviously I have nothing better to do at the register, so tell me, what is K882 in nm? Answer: 880.363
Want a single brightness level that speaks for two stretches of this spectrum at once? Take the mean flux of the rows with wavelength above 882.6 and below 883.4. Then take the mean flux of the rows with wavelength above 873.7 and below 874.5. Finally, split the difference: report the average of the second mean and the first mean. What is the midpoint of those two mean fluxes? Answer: 15.1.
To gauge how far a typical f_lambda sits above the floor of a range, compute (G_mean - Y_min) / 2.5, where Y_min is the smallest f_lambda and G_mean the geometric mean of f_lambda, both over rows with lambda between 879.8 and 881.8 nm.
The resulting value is 0.17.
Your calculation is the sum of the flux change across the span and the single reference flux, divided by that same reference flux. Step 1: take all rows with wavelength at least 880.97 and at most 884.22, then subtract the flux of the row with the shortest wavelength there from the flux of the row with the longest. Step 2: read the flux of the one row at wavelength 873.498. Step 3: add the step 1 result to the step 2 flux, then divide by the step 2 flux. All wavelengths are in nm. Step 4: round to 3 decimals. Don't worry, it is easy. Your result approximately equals 1.026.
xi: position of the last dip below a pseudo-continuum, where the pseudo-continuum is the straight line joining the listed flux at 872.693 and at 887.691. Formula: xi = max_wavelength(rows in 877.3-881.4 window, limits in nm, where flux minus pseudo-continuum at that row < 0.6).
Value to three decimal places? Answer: 880.768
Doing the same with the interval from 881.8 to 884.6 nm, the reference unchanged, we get 884.426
